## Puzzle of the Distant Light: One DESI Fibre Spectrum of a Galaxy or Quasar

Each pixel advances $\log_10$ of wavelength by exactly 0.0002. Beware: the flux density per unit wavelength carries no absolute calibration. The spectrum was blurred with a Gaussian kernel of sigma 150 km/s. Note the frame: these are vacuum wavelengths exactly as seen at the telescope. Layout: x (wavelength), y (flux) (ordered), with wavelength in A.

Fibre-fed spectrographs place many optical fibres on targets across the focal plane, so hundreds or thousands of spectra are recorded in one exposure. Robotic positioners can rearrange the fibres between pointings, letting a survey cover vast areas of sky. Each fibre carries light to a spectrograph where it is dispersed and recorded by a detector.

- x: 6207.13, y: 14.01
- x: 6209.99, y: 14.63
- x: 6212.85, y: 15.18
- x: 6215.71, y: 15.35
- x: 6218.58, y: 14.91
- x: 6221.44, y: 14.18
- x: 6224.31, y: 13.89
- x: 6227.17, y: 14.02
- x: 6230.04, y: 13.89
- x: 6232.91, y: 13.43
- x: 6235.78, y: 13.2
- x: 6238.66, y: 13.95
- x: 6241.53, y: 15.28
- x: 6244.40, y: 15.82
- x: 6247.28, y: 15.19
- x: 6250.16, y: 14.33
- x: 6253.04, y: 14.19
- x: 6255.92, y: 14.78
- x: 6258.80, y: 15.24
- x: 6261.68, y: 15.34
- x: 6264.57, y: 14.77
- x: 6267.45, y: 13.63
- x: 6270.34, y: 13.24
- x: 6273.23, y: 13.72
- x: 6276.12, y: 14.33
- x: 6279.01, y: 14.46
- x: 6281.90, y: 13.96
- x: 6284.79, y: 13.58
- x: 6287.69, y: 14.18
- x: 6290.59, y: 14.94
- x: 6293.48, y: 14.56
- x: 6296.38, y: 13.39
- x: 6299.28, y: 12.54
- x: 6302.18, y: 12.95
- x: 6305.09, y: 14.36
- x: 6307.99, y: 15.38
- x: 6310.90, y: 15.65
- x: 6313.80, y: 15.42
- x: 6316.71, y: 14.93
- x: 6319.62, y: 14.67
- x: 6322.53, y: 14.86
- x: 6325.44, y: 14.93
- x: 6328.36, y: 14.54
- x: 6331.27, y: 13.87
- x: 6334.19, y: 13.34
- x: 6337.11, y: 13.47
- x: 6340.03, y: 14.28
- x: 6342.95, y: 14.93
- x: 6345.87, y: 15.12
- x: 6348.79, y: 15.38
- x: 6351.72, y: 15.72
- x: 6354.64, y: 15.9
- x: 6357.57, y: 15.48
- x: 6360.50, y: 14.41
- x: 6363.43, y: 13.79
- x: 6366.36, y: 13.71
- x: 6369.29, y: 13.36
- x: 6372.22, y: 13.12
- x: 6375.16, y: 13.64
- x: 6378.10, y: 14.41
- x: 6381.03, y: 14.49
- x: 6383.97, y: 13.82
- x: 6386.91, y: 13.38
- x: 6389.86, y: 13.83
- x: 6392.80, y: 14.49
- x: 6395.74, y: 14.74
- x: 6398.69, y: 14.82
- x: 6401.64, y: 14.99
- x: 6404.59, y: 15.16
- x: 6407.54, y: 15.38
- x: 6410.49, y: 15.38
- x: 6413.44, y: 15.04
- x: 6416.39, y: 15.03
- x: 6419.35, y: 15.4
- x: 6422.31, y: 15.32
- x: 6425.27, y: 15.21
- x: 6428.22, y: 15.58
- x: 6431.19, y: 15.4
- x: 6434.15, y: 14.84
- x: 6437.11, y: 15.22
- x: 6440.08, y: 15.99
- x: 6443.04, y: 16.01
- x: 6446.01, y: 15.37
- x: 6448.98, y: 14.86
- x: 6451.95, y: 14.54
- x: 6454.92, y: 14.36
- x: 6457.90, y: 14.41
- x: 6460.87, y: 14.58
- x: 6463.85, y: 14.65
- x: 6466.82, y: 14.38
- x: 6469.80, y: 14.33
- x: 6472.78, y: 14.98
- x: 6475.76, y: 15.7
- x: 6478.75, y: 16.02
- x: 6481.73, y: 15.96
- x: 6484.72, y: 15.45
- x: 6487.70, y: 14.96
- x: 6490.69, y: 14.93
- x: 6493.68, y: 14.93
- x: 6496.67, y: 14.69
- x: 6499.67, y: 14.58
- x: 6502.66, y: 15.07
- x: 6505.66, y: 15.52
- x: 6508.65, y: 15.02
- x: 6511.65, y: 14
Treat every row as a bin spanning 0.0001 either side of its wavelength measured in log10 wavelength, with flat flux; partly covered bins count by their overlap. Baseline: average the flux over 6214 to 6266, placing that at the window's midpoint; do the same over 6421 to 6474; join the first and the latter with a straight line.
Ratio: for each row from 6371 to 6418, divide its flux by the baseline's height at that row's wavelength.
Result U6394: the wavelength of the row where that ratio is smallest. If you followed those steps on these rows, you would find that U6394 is 6372.22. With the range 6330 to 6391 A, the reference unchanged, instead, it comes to 6372.22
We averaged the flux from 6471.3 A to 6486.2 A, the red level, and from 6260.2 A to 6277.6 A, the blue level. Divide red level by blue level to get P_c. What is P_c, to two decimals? 1.10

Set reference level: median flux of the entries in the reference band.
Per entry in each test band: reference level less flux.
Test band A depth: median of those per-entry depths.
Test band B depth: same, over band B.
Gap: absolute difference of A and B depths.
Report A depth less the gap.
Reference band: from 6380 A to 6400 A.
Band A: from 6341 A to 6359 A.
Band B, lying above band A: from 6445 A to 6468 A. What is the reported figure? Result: -1.81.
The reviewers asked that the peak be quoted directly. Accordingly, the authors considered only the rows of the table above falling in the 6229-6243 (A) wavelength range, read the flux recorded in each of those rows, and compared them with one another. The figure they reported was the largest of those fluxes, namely 15.28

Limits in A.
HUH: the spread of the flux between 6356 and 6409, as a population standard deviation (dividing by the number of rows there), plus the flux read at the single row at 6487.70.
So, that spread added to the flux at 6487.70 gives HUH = 15.7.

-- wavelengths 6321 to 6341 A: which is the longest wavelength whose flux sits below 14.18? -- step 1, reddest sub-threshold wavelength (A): 6337.11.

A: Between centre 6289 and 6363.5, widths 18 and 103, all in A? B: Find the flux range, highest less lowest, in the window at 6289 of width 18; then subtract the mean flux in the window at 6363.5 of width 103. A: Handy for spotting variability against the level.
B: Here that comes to -13.0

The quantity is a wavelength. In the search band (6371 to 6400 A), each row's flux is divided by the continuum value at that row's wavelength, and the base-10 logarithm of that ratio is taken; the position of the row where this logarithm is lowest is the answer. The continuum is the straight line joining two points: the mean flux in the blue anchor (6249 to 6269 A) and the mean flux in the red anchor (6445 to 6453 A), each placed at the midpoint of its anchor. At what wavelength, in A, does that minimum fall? 6372.22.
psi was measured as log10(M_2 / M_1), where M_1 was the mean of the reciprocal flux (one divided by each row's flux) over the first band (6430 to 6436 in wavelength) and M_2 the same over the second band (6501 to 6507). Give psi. -0.005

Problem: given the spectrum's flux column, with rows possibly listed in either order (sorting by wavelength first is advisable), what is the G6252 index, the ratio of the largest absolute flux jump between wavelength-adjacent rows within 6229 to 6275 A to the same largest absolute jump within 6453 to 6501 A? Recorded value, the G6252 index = 1.8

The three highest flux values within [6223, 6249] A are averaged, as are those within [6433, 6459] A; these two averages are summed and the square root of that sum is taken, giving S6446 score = 5.59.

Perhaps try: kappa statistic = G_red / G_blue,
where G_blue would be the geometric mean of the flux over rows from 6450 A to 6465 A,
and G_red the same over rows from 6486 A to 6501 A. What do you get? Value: 1.02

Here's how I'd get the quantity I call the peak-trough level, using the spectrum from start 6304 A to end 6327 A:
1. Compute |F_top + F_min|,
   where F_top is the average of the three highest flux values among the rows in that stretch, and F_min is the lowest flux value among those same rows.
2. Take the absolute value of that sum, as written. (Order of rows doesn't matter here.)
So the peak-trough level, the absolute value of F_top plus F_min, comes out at 29.8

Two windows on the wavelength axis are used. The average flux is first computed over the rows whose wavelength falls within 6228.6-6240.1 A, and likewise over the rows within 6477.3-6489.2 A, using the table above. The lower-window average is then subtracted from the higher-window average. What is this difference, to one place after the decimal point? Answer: 2.0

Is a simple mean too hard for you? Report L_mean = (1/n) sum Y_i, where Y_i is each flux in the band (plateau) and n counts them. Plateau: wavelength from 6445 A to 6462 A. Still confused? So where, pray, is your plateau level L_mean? 14.7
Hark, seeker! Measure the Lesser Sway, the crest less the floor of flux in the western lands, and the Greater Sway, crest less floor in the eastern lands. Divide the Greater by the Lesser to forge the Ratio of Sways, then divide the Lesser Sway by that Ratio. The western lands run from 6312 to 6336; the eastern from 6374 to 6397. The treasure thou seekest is 3.2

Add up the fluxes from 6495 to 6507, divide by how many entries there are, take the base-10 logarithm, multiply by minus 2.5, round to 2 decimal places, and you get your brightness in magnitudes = -2.94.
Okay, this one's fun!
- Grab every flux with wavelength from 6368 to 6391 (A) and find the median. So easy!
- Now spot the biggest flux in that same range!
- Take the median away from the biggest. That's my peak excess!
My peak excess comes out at 0.76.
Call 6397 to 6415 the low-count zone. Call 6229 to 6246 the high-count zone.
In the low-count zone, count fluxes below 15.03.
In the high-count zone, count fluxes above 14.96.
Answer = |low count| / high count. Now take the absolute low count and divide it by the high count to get 1.0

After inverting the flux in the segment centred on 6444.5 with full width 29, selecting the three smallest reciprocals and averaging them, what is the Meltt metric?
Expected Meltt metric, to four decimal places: 0.0633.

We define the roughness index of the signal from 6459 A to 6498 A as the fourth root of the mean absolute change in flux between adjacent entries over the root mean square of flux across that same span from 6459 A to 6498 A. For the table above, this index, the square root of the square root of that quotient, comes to 0.37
